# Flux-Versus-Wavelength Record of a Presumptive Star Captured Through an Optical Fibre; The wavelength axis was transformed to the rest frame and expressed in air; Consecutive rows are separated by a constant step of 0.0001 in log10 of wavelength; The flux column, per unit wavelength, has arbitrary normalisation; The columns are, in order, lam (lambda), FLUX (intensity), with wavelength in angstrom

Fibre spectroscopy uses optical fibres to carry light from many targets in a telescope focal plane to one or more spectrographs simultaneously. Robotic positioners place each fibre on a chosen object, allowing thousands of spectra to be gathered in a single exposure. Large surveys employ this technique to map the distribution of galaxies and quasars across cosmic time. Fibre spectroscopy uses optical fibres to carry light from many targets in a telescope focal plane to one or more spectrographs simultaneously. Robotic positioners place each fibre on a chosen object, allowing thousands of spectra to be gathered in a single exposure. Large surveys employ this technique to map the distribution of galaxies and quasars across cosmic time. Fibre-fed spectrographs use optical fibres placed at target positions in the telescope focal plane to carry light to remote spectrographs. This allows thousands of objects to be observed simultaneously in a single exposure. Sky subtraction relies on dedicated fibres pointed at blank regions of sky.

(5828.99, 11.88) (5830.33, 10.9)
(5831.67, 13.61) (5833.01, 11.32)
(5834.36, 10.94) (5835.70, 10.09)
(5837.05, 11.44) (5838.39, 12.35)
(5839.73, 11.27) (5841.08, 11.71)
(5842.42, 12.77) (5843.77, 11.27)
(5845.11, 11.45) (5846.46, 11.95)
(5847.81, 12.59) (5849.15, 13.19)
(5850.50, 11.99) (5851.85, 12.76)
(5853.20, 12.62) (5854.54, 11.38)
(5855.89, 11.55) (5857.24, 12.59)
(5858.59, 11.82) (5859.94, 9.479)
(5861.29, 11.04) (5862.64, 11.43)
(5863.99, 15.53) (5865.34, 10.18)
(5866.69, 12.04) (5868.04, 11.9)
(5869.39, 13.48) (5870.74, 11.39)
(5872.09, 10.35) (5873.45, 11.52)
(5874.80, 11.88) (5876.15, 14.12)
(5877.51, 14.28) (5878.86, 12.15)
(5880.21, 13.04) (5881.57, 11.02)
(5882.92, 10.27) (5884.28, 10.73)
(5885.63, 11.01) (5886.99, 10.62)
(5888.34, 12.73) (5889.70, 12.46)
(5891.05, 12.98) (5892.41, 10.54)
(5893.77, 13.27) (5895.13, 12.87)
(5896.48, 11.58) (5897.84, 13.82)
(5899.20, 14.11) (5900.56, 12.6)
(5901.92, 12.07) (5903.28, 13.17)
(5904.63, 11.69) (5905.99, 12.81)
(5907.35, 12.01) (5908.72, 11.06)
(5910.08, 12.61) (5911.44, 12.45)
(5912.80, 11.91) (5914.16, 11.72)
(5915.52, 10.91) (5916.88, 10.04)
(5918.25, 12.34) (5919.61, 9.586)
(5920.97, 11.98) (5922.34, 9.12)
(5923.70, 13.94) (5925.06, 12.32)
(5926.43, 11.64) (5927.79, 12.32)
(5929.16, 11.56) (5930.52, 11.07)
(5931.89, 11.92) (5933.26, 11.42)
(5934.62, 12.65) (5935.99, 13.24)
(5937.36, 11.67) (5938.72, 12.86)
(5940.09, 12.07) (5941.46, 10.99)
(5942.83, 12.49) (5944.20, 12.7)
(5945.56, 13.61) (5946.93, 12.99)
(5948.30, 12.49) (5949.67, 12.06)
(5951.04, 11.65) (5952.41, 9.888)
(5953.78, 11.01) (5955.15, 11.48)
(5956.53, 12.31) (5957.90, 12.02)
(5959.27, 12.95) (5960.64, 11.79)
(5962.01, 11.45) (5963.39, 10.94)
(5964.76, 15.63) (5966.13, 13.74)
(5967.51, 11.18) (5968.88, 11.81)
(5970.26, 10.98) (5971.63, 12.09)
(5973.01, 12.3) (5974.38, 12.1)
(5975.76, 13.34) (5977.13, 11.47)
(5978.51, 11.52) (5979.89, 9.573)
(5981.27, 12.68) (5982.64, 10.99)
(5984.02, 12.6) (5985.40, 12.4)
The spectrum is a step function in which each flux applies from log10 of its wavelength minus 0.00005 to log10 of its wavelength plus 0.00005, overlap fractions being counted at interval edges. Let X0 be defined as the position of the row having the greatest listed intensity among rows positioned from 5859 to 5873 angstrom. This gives 5863.99 angstrom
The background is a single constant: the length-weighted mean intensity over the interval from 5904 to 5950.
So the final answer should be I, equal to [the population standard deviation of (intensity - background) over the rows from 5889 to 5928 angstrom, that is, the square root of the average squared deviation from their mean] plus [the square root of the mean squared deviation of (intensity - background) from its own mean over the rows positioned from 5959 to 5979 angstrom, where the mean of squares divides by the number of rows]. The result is 2.4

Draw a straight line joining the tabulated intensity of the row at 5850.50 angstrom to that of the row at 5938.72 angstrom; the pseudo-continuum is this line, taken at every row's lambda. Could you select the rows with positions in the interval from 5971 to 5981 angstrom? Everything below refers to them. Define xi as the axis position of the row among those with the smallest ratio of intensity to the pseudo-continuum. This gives 5979.89 angstrom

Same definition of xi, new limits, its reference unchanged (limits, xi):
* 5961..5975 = 5970.26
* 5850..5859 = 5854.54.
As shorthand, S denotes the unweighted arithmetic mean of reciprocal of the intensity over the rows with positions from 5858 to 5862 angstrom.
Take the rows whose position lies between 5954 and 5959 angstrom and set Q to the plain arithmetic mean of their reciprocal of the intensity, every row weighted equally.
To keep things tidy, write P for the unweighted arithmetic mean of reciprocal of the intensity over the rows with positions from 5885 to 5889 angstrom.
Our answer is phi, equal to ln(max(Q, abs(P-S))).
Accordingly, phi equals -2.48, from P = 0.0878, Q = 0.084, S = 0.094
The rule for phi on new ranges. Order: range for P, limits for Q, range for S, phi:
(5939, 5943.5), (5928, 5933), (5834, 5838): -2.44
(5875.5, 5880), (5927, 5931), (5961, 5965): -2.45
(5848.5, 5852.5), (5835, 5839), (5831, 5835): -2.42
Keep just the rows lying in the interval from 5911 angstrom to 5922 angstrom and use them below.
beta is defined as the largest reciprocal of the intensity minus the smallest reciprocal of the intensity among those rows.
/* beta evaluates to 0.024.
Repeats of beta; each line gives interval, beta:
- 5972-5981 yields 0.029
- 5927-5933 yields 0.009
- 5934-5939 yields 0.010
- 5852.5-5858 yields 0.009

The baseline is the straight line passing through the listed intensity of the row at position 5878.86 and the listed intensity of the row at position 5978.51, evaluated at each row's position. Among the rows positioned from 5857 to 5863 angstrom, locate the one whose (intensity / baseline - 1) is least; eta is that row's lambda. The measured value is 5859.94 angstrom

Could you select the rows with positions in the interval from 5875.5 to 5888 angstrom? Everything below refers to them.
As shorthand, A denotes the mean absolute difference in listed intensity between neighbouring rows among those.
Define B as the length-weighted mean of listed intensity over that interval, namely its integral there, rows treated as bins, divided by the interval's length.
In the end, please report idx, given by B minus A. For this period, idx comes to 11.0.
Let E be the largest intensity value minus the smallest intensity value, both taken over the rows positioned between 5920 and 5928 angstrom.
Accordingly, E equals 4.8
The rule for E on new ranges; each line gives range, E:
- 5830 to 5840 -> 3.5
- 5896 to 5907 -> 2.5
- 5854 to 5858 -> 1.2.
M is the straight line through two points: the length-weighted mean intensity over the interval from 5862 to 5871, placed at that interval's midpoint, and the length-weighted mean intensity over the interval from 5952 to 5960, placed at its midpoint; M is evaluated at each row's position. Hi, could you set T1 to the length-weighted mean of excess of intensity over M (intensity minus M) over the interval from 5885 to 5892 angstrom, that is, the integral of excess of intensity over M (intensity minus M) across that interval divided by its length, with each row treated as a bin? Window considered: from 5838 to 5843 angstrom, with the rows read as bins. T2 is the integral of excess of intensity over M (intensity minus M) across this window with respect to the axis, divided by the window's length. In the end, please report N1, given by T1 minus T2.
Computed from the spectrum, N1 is 0.27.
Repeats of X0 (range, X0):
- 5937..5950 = 5945.56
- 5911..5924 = 5923.70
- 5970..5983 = 5975.76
